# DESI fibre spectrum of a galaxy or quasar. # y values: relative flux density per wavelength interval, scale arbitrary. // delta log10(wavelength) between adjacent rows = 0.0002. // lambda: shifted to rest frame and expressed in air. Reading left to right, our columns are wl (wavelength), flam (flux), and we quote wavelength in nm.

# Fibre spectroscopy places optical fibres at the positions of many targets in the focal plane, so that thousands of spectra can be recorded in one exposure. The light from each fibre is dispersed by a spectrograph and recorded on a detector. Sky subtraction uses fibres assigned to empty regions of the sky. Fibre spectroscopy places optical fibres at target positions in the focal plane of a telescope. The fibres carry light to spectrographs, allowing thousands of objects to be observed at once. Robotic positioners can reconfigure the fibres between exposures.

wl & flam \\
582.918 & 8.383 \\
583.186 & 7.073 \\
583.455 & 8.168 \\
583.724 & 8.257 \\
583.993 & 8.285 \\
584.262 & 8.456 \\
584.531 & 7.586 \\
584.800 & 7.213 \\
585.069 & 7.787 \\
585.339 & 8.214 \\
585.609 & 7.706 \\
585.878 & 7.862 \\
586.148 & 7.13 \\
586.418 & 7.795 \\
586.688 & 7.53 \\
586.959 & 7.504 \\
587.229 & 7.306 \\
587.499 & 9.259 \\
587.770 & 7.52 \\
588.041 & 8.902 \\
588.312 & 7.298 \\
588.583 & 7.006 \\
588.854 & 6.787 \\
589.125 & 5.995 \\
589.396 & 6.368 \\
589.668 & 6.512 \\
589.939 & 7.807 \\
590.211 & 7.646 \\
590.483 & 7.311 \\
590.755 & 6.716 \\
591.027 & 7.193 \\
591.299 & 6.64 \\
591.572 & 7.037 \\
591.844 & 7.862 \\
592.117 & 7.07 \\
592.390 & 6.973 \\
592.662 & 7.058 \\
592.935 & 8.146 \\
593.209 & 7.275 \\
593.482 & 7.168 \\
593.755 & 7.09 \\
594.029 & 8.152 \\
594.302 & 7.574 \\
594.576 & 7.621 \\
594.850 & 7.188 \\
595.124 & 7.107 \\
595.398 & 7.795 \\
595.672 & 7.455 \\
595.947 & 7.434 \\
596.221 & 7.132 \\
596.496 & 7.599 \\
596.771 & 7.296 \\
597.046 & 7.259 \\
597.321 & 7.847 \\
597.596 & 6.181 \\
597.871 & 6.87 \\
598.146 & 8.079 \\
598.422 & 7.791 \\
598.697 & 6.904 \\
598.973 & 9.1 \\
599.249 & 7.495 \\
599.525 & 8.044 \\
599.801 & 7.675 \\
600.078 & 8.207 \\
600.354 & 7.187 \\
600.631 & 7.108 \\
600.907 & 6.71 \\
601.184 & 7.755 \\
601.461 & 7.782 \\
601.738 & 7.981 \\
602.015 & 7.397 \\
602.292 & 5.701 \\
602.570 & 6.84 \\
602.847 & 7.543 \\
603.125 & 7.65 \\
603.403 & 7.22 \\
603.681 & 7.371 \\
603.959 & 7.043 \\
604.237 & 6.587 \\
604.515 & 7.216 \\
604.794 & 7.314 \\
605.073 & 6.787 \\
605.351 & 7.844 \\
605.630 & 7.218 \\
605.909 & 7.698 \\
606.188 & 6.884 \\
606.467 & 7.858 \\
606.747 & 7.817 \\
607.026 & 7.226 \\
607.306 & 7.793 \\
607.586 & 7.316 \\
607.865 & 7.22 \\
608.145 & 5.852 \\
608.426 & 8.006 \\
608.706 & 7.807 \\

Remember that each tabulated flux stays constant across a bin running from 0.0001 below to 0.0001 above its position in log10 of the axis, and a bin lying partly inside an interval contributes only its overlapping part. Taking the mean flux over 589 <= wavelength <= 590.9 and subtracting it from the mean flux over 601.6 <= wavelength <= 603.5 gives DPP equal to 0.3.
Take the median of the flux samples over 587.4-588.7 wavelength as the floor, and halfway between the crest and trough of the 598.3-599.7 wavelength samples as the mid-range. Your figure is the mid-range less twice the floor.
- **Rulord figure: -7.04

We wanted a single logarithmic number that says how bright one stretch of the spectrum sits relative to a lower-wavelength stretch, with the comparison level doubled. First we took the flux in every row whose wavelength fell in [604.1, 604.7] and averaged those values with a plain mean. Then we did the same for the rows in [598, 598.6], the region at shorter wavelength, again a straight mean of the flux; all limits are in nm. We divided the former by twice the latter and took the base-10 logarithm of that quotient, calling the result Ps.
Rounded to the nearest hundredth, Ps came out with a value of -0.36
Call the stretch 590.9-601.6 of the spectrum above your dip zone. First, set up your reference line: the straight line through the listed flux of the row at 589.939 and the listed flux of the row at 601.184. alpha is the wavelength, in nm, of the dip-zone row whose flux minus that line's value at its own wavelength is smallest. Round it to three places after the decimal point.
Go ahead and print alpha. 597.596 nm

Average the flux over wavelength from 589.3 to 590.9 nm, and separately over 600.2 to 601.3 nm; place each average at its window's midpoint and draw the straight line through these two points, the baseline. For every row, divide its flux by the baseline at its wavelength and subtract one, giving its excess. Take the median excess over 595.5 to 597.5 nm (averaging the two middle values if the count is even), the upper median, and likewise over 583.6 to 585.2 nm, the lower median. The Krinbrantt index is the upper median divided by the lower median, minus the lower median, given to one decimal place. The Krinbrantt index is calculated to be 0.1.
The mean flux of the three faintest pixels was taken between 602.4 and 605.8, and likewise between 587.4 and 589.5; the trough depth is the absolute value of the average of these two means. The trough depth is 6.56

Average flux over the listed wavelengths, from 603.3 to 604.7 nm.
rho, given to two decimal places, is 7.09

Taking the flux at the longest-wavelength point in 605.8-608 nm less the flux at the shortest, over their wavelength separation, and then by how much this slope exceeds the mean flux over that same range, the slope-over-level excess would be -7.72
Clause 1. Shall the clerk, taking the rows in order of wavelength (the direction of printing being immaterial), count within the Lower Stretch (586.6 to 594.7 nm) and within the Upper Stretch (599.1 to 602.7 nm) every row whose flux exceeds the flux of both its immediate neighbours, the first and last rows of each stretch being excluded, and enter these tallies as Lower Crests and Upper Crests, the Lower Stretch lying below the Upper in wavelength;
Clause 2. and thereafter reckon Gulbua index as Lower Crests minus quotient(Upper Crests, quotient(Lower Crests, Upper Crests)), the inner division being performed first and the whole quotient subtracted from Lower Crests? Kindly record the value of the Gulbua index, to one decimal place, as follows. 5.7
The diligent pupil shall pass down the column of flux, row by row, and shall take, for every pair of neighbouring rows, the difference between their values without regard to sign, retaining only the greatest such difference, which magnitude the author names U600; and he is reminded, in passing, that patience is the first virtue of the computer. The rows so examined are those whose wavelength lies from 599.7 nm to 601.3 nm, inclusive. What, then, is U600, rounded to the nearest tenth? 1.0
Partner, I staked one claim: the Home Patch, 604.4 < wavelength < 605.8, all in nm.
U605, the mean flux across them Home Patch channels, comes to 7.28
